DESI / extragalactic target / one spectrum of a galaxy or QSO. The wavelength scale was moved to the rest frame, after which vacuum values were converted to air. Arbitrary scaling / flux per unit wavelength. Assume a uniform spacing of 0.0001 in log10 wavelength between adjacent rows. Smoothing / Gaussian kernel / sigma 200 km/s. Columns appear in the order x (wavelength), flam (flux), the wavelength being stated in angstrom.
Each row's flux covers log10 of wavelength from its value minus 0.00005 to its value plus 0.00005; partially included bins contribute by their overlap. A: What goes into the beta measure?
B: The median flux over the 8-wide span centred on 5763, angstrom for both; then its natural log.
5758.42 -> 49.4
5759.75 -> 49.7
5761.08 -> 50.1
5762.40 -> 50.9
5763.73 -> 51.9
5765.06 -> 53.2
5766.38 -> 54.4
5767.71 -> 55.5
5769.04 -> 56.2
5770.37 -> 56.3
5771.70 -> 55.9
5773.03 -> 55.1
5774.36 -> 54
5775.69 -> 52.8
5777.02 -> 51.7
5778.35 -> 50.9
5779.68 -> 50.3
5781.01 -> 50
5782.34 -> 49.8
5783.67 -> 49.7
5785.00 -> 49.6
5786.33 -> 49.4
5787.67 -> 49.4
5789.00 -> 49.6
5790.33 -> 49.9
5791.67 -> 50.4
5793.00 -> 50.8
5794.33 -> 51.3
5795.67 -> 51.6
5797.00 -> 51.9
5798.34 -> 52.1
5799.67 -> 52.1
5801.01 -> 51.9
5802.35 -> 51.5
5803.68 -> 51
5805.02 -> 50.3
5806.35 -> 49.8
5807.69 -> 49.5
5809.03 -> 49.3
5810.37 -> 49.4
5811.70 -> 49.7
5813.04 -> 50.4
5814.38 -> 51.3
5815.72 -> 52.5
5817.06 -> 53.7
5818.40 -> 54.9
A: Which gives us 3.94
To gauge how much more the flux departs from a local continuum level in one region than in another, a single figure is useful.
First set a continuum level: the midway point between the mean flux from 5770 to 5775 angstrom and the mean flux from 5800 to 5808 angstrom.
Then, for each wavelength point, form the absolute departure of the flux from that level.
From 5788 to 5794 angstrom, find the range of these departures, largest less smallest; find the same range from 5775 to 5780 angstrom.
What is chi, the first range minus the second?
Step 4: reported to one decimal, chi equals -1.3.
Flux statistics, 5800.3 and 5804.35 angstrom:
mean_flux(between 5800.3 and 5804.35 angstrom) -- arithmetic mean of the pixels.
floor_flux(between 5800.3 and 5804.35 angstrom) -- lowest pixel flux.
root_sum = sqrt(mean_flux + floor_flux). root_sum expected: 10.12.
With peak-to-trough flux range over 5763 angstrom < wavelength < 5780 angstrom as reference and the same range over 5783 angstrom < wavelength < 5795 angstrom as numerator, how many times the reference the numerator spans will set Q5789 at 0.32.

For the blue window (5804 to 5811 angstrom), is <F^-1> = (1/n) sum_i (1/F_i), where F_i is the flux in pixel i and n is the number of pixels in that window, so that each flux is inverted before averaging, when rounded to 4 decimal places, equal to 0.0201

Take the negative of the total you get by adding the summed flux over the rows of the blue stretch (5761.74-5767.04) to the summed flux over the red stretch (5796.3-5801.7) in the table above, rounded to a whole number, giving -418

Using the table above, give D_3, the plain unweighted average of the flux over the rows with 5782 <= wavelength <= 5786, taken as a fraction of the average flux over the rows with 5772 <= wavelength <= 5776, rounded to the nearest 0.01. 0.92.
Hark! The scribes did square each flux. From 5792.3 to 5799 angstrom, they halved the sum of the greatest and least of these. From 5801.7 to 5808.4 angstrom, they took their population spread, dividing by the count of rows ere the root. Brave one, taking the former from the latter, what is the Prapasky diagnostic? -2573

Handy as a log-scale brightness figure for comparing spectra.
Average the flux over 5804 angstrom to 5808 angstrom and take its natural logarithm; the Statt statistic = 3.91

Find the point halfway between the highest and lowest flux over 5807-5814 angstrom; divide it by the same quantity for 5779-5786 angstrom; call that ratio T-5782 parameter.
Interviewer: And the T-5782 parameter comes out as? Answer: 1.00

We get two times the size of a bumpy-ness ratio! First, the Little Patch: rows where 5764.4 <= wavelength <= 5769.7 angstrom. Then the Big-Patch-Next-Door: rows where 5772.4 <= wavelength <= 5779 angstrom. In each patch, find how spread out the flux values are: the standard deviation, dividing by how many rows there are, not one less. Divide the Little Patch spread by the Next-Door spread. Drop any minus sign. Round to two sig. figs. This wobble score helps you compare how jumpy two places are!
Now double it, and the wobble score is 1.5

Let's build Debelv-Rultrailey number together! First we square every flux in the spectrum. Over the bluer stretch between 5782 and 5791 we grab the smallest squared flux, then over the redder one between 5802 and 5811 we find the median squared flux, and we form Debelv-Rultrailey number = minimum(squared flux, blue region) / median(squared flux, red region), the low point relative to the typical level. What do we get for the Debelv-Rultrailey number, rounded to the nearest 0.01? 0.98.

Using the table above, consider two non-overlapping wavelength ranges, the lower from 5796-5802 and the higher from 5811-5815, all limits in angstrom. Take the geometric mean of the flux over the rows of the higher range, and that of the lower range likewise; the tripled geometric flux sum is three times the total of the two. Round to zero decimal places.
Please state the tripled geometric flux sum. 307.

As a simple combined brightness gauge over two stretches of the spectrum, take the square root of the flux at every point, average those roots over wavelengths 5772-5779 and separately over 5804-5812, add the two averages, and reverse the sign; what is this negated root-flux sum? -14.3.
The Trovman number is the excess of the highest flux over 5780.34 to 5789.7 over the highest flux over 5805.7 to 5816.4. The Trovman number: -2.5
